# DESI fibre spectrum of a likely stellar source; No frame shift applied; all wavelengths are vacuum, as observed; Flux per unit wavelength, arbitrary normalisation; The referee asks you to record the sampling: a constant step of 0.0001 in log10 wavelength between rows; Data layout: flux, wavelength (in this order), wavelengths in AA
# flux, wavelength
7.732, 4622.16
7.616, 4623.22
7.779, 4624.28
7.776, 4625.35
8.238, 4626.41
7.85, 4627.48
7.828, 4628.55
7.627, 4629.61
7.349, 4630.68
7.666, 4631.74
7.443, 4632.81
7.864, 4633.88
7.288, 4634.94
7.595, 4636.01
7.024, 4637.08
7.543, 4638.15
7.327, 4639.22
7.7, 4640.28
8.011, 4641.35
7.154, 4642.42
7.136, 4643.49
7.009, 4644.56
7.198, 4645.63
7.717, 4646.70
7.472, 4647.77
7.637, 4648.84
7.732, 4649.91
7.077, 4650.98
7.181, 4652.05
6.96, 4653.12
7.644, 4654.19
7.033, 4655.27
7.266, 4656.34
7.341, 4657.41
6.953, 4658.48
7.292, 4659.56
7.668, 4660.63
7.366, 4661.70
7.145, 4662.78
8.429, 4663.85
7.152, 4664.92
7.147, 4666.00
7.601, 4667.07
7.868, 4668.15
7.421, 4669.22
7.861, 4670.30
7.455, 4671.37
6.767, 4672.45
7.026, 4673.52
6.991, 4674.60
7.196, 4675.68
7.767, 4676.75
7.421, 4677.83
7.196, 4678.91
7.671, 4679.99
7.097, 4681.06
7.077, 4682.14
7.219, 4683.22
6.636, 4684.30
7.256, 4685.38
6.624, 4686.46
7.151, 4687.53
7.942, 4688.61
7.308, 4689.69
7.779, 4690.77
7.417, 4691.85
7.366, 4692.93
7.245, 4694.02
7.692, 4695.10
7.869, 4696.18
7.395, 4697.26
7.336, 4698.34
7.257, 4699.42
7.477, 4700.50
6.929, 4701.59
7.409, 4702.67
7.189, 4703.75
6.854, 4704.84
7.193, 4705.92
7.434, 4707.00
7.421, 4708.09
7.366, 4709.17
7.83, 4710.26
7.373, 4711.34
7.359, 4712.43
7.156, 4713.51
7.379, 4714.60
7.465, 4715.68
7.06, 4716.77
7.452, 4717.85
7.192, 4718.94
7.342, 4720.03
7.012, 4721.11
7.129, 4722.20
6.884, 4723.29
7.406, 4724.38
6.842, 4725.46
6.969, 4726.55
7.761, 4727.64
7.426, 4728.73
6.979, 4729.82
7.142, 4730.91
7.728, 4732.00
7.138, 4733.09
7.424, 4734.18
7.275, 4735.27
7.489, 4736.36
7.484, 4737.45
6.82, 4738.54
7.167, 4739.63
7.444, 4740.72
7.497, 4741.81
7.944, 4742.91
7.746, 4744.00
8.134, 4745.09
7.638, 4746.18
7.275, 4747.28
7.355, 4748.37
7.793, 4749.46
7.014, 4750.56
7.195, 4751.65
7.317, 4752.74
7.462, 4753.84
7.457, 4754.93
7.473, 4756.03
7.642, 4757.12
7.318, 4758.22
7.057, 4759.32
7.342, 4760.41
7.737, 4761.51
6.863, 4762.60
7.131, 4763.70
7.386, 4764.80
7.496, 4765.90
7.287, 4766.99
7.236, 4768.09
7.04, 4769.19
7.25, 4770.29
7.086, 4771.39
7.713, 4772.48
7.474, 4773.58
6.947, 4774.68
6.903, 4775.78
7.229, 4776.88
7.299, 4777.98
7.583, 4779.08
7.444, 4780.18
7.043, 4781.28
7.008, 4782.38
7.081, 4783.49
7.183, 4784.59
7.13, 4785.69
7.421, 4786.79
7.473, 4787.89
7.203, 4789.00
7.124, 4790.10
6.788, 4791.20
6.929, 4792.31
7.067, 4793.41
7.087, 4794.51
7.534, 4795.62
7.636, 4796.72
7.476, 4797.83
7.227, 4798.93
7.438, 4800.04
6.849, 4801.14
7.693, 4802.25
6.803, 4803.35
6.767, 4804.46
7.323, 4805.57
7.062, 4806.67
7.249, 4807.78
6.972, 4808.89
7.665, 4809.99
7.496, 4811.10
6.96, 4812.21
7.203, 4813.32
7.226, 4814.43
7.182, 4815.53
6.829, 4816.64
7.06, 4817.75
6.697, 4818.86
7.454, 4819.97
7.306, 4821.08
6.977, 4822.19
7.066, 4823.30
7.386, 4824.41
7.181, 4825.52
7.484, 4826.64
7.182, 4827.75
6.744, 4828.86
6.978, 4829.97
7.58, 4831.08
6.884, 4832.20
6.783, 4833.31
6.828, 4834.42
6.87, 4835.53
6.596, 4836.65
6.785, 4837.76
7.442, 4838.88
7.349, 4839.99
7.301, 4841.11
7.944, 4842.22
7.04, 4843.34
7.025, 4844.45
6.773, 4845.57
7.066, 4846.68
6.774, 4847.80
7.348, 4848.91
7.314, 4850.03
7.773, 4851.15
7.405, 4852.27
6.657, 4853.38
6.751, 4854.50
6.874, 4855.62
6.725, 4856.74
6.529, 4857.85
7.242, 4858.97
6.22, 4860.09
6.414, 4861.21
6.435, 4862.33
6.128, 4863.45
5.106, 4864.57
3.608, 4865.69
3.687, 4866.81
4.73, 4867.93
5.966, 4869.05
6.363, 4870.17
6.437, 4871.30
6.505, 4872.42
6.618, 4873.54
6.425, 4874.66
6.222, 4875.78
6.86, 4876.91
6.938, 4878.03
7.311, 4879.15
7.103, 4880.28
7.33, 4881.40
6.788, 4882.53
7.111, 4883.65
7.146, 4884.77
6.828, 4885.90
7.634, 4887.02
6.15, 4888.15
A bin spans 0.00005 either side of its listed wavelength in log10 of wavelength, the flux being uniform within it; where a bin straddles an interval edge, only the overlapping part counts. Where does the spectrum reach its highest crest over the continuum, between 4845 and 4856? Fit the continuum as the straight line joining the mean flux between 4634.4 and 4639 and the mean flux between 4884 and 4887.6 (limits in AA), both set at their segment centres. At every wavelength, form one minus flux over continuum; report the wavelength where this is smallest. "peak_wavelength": 4851.15 AA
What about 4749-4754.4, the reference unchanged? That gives 4749.46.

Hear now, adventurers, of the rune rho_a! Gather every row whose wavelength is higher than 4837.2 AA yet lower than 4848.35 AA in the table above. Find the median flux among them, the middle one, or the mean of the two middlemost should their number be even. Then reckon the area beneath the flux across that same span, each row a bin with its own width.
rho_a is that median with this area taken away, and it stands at -72.7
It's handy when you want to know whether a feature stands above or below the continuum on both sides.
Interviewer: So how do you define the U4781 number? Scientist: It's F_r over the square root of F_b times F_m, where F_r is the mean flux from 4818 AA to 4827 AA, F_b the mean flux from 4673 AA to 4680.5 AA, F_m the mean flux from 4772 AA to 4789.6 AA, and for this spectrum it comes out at 0.99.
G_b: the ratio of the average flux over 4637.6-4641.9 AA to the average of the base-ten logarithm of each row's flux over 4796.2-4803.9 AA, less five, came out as 3.86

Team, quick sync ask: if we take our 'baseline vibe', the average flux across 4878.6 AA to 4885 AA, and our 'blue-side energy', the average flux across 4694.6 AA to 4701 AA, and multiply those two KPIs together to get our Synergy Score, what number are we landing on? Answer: 54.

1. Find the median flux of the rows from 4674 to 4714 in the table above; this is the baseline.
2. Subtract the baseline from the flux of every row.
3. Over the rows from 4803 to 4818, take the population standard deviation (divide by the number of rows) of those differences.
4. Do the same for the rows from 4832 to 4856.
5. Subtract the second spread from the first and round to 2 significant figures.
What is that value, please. -0.11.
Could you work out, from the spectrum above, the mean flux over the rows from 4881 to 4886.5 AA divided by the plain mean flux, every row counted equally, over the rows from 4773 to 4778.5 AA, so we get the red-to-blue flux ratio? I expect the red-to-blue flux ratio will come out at 0.98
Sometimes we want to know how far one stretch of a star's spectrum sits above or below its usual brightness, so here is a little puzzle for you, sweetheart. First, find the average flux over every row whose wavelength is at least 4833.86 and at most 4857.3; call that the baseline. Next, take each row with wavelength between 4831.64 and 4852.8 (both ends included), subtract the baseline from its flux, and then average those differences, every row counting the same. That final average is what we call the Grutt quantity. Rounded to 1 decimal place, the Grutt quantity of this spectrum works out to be 0.0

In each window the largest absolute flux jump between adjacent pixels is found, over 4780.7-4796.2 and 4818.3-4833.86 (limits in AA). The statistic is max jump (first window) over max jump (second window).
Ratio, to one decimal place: 0.6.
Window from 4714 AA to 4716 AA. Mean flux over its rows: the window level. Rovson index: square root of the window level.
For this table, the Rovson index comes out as 2.72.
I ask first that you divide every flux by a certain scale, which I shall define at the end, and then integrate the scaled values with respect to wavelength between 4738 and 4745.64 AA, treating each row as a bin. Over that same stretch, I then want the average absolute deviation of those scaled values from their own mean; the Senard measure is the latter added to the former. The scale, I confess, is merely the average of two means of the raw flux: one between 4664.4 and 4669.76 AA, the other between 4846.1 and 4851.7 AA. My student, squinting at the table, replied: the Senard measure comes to 7.89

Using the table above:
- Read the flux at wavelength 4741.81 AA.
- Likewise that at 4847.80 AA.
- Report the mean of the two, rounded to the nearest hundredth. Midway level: 7.14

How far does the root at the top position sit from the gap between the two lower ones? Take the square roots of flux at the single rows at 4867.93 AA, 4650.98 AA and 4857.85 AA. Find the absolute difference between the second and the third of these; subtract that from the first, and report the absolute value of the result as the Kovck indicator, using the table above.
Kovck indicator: 2.07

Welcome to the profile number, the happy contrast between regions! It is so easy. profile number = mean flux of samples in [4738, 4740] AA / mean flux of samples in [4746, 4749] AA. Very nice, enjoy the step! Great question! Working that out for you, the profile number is 0.94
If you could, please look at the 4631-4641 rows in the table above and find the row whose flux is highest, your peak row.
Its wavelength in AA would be 4633.88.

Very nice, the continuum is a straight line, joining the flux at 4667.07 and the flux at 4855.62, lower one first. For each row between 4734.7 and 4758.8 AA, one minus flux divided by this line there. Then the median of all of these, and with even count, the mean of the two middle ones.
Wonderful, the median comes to -0.021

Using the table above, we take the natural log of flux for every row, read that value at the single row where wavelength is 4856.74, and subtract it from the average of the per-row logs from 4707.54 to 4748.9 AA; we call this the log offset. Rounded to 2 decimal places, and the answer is 0.09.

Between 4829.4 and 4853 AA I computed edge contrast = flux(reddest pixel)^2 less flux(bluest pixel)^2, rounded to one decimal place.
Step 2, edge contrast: 6.1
